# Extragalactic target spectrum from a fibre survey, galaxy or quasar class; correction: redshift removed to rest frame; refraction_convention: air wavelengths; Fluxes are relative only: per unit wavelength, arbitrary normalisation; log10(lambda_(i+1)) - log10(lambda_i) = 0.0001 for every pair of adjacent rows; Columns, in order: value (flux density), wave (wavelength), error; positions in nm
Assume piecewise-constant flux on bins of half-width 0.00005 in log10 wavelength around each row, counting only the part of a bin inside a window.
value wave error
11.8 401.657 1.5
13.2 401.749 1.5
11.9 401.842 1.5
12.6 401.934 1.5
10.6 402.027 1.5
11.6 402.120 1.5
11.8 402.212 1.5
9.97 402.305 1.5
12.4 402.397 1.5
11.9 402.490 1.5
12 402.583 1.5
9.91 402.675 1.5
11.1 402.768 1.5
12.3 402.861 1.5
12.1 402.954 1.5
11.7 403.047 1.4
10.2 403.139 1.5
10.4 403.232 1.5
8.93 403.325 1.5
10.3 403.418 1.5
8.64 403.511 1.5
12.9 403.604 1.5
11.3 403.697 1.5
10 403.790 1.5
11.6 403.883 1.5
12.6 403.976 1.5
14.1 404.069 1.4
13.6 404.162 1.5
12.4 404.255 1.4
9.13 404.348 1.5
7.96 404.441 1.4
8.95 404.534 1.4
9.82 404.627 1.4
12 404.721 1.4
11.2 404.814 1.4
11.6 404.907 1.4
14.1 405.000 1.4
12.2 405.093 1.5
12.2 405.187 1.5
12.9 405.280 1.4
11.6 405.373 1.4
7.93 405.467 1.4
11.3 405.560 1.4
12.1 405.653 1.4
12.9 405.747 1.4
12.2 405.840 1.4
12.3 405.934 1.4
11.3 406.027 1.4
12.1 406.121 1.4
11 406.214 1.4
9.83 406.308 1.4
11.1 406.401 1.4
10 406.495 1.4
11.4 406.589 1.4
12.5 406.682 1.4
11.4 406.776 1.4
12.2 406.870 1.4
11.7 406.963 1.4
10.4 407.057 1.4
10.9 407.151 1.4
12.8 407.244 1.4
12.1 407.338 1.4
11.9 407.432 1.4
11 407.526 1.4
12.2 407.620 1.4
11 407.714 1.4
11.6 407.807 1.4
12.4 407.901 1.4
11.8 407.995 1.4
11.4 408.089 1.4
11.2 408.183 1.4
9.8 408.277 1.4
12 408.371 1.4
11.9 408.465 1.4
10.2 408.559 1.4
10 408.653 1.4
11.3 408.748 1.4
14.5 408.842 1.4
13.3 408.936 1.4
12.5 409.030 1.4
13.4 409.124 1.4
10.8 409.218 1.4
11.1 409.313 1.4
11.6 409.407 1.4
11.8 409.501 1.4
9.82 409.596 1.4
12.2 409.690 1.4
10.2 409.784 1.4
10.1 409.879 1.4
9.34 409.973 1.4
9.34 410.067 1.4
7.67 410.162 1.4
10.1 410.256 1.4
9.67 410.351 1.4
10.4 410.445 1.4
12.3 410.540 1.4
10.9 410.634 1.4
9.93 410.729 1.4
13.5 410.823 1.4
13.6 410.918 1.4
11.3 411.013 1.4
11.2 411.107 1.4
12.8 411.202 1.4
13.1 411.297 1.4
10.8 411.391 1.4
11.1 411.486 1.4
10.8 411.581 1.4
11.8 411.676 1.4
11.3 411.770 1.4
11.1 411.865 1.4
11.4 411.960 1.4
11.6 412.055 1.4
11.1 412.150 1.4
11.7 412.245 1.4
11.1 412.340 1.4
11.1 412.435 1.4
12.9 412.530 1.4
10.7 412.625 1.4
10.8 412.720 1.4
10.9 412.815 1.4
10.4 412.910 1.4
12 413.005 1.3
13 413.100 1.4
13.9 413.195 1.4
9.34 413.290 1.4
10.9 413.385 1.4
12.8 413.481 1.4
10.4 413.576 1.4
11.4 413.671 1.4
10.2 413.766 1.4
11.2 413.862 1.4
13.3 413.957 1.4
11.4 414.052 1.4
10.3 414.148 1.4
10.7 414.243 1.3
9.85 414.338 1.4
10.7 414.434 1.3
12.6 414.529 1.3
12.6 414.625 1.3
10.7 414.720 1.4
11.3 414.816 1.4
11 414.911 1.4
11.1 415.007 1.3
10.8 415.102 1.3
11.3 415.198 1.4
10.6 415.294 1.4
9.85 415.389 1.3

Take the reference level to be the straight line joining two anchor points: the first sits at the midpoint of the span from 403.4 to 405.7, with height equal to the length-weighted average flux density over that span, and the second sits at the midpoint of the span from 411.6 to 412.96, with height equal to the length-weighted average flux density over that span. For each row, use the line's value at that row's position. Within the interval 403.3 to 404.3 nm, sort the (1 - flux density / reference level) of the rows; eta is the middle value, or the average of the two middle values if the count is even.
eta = -0.025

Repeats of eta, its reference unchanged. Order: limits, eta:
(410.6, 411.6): 0.007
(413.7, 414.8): 0.049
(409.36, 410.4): 0.105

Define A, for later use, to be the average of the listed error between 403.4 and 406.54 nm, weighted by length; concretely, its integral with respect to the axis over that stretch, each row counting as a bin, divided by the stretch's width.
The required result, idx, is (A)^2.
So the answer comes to 2.05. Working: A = 1.432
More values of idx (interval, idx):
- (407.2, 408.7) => 1.96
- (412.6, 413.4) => 1.93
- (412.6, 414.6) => 1.90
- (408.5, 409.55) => 1.96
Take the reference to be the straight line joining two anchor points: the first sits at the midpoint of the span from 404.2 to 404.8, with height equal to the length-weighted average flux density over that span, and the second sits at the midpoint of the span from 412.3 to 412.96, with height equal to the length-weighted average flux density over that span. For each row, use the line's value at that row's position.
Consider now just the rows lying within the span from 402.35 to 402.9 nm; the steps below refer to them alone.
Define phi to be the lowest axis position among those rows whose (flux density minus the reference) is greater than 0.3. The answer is 402.397 nm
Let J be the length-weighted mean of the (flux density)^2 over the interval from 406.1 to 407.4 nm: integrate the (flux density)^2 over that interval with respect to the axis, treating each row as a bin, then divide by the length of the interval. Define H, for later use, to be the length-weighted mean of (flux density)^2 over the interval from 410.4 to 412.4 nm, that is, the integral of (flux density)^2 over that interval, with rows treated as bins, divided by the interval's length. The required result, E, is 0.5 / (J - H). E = -0.12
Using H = 135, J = 130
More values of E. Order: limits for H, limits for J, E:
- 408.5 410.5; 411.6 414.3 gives 0.06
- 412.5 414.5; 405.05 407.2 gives 0.14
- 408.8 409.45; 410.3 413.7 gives -0.02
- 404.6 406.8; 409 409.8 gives -0.42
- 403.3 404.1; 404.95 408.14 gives 0.05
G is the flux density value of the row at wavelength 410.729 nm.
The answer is 9.93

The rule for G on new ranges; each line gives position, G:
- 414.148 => 10.3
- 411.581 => 10.8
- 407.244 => 12.8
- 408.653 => 10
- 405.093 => 12.2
